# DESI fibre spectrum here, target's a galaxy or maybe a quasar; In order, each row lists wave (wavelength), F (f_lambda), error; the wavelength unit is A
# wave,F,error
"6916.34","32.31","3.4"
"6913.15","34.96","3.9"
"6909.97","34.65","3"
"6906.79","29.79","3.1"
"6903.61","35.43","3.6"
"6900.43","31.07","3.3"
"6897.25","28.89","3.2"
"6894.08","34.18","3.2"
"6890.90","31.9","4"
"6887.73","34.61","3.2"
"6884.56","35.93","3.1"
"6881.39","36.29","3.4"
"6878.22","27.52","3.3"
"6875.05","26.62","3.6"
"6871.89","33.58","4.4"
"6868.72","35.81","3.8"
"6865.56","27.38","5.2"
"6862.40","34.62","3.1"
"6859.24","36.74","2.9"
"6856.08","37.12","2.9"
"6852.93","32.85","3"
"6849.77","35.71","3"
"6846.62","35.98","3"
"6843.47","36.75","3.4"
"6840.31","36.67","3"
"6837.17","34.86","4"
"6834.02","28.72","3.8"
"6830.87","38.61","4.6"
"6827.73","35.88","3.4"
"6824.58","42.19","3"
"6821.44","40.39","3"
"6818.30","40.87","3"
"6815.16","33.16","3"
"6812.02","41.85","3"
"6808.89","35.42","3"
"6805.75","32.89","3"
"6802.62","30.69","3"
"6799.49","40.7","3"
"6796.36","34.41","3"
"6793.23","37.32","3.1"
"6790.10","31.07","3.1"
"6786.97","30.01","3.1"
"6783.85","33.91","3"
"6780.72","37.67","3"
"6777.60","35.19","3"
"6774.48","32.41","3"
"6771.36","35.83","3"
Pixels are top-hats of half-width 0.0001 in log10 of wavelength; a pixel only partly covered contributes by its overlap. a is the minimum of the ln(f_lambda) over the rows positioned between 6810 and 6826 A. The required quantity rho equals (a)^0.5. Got 1.87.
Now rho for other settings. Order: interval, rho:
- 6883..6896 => 1.86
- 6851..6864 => 1.87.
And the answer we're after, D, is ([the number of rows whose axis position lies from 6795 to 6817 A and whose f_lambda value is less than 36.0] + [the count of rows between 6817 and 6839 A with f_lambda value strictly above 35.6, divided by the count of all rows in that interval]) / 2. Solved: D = 2.86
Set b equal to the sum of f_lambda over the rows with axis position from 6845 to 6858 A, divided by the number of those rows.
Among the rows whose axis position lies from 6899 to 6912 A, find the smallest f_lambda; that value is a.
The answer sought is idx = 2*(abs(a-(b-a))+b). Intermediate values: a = 29.79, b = 35.4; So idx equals 119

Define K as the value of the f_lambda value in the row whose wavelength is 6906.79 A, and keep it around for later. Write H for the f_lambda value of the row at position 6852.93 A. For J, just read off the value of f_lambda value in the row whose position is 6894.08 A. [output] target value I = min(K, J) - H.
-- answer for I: -3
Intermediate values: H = 32.85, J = 34.18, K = 29.79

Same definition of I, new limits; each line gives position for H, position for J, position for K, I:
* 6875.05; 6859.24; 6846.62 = 9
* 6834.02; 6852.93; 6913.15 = 4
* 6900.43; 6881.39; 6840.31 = 5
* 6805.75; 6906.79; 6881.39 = -3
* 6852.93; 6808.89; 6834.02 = -4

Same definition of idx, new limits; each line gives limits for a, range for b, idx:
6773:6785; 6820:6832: 130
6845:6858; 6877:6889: 131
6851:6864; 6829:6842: 131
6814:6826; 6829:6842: 133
